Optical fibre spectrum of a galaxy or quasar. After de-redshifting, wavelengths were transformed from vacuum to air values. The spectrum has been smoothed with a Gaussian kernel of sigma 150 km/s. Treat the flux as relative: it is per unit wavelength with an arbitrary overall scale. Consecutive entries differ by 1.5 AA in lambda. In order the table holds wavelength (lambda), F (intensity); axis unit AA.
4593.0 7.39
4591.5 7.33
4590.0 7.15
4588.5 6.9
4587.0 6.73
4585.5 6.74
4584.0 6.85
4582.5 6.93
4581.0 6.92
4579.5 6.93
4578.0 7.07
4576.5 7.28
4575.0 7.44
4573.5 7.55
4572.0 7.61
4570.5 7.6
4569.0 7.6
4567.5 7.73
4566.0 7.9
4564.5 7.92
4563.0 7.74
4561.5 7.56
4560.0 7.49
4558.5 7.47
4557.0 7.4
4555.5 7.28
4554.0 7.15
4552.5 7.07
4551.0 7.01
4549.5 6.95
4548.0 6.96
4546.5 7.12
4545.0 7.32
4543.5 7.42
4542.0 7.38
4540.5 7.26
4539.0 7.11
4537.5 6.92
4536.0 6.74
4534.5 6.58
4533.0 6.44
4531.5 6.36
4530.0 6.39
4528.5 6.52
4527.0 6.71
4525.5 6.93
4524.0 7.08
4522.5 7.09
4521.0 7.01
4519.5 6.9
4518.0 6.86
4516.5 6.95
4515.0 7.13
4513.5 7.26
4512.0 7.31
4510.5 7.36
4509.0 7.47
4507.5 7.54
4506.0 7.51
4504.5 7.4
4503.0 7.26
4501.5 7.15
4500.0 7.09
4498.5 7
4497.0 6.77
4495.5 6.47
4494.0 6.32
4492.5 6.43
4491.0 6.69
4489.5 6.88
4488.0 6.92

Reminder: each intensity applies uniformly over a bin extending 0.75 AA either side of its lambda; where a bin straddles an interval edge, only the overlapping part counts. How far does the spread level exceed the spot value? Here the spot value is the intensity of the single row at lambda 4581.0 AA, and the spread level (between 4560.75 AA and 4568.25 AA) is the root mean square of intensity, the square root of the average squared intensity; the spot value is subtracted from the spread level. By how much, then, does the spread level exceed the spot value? 0.85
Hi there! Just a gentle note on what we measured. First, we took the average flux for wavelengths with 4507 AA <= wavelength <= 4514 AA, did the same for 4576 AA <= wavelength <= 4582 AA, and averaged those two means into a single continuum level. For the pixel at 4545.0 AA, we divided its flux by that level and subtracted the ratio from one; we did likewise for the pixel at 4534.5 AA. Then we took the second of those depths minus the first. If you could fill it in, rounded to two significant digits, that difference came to 0.10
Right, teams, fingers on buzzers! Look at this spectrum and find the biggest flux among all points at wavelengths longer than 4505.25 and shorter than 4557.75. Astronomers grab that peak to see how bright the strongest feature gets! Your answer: 7.54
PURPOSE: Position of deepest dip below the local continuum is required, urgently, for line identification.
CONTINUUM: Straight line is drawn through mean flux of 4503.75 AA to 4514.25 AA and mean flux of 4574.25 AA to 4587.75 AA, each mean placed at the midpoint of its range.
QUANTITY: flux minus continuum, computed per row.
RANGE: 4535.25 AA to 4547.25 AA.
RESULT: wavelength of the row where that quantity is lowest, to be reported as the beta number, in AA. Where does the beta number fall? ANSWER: 4536.0 AA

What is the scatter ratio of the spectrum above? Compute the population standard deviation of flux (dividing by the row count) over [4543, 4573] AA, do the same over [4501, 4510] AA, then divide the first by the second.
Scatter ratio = 2.1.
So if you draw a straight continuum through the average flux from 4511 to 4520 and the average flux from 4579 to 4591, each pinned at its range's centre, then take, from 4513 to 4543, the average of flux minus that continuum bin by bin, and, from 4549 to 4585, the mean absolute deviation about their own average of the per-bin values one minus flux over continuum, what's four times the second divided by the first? -1.0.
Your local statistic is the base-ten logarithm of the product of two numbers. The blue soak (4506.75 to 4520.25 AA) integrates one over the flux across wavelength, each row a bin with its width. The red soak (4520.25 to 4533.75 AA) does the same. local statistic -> 0.577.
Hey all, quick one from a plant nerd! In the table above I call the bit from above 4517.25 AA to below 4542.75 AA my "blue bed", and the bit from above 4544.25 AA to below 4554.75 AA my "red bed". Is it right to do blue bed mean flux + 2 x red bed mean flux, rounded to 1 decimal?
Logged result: 21.0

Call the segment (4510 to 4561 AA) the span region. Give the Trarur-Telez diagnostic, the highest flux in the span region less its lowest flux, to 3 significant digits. 1.13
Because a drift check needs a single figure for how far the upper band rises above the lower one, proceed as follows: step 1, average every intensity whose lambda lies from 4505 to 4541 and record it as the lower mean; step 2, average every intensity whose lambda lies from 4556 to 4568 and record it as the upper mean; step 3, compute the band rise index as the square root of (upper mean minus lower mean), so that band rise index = 0.82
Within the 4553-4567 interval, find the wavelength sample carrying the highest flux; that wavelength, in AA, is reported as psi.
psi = 4564.5 AA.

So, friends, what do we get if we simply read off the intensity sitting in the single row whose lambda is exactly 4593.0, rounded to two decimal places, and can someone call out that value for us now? 7.39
